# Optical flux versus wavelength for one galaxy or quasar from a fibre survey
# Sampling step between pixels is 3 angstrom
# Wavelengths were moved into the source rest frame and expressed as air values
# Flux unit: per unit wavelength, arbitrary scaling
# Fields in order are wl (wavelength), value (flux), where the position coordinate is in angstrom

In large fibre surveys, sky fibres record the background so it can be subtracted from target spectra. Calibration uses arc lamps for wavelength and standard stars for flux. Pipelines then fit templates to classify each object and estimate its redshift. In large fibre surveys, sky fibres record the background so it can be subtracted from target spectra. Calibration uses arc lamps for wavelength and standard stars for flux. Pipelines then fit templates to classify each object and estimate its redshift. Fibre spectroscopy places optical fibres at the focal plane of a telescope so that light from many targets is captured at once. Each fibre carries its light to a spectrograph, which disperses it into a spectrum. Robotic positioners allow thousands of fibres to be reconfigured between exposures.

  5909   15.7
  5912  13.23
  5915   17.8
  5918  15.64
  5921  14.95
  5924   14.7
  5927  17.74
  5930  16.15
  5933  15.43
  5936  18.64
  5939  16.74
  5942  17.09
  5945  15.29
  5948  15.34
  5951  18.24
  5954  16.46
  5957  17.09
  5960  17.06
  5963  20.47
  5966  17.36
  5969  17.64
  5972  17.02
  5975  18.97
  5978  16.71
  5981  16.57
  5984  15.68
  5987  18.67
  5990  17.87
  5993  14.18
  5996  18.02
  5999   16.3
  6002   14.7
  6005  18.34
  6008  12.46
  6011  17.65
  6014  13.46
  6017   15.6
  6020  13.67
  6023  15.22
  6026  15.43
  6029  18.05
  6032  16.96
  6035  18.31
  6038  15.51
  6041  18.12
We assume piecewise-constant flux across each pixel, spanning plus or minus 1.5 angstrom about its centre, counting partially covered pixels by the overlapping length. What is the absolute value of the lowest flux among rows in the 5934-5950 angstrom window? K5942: 15.3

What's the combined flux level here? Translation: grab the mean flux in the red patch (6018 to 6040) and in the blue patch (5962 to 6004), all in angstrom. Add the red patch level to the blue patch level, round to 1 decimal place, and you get 33.3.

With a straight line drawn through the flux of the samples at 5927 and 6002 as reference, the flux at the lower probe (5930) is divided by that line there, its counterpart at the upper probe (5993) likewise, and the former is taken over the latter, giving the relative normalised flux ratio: 0.974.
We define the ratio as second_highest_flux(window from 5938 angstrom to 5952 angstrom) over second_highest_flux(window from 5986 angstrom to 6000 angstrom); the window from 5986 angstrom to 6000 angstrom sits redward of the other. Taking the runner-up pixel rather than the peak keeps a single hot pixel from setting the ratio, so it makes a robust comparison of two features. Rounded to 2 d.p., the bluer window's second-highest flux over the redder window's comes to 0.95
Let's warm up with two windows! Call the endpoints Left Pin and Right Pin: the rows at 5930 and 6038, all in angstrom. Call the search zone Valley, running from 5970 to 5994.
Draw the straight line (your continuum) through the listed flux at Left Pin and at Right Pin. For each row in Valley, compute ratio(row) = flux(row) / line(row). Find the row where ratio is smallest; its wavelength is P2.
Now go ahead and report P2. 5993 angstrom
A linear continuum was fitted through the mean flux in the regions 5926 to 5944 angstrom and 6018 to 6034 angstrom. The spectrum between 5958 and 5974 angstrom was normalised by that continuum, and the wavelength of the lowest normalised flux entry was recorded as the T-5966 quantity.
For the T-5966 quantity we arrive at 5960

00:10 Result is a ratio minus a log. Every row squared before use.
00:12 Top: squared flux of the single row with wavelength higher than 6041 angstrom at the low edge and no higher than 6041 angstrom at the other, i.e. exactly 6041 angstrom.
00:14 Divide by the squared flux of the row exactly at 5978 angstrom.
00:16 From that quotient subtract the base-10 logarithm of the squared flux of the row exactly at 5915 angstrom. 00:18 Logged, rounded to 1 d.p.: -1.3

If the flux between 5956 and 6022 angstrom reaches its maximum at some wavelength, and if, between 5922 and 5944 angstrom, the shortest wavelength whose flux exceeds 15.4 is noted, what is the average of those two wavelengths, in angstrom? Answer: 5945.0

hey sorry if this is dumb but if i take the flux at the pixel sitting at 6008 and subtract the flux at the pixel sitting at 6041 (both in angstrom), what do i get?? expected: -6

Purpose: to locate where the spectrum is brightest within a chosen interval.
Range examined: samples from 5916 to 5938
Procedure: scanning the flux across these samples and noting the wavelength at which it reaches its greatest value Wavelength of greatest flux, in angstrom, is 5936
